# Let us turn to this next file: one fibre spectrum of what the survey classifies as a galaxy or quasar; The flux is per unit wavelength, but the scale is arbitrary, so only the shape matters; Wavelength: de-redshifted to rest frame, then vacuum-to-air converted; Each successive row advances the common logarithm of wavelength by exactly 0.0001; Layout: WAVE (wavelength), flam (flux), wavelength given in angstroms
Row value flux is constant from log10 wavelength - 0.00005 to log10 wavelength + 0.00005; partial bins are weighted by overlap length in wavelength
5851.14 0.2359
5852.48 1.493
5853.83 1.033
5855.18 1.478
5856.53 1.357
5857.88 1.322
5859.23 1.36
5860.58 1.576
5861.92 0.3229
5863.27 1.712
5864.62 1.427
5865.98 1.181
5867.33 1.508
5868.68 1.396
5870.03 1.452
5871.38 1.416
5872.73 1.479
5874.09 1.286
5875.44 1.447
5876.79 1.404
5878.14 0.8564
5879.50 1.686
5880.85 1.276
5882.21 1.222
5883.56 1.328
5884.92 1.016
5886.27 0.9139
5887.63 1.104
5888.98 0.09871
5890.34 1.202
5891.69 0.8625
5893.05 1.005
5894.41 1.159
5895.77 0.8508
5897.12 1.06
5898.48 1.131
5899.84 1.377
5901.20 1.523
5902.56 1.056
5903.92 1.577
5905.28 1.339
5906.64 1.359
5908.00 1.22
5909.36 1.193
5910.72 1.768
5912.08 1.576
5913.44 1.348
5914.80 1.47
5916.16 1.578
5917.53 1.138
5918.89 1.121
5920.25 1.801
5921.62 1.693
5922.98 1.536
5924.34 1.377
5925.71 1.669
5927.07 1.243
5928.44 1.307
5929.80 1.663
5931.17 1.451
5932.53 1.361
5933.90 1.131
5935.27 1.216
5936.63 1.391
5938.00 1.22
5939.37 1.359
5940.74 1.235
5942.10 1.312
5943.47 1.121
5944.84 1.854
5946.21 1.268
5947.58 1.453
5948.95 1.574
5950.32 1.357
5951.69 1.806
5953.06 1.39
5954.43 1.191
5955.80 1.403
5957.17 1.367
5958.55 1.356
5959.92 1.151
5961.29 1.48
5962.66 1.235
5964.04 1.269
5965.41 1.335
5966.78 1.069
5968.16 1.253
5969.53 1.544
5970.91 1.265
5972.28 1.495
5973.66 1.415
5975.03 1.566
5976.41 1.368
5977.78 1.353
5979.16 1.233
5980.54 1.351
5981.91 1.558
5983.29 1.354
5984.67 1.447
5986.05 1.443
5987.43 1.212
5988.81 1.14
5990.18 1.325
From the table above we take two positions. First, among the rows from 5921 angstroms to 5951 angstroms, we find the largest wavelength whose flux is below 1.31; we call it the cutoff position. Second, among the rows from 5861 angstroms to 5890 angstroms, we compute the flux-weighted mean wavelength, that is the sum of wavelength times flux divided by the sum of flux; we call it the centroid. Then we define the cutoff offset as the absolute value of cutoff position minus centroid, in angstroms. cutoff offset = 71.6 angstroms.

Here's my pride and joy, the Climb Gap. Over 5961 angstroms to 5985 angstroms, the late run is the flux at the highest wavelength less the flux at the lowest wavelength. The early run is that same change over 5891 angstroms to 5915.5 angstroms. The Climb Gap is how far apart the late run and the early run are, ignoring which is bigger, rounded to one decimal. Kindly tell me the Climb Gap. 0.6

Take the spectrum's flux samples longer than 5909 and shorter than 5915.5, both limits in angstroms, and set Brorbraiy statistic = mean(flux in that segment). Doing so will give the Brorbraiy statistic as 1.5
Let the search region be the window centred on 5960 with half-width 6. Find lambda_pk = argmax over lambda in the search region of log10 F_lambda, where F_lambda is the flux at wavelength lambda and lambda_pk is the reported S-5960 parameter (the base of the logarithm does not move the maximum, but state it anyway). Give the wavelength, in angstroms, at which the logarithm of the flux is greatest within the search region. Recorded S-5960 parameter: 5961.29 angstroms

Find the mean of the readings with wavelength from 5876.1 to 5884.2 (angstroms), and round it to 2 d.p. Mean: 1.30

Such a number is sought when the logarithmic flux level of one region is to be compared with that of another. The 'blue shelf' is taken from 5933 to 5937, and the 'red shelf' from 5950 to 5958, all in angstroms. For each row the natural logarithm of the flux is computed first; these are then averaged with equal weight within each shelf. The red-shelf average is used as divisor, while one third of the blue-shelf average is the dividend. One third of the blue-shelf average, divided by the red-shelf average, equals 0.21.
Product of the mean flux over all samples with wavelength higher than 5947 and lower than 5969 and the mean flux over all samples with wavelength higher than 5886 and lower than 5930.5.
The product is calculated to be 1.7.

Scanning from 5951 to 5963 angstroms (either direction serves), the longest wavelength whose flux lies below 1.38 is 5962.66 angstroms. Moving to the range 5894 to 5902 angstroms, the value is 5899.84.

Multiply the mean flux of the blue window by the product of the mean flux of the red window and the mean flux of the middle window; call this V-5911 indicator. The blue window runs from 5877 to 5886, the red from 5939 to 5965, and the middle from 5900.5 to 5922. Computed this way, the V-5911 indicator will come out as 2.4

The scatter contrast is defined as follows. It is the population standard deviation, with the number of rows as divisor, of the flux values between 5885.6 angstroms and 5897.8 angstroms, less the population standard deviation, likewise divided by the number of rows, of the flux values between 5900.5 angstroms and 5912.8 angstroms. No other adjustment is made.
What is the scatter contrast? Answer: 0.10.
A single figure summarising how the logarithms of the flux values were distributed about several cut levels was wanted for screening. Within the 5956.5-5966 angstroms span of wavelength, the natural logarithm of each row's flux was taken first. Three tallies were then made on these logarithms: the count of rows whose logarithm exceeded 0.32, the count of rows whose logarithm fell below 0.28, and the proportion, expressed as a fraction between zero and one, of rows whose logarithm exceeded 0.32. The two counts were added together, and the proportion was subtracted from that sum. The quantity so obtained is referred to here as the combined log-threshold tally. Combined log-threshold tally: 3.9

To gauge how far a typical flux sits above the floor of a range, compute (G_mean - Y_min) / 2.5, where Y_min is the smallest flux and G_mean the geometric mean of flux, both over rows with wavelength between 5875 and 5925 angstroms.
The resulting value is 0.434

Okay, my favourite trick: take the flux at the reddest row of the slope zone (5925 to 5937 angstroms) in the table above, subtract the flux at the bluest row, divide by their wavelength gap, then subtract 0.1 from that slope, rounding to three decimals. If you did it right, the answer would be -0.125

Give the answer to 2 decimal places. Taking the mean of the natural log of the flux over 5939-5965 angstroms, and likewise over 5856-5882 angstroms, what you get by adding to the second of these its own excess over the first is 0.18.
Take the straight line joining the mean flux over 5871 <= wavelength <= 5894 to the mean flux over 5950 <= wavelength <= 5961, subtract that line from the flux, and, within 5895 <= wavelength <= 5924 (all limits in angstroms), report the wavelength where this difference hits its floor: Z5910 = 5895.77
